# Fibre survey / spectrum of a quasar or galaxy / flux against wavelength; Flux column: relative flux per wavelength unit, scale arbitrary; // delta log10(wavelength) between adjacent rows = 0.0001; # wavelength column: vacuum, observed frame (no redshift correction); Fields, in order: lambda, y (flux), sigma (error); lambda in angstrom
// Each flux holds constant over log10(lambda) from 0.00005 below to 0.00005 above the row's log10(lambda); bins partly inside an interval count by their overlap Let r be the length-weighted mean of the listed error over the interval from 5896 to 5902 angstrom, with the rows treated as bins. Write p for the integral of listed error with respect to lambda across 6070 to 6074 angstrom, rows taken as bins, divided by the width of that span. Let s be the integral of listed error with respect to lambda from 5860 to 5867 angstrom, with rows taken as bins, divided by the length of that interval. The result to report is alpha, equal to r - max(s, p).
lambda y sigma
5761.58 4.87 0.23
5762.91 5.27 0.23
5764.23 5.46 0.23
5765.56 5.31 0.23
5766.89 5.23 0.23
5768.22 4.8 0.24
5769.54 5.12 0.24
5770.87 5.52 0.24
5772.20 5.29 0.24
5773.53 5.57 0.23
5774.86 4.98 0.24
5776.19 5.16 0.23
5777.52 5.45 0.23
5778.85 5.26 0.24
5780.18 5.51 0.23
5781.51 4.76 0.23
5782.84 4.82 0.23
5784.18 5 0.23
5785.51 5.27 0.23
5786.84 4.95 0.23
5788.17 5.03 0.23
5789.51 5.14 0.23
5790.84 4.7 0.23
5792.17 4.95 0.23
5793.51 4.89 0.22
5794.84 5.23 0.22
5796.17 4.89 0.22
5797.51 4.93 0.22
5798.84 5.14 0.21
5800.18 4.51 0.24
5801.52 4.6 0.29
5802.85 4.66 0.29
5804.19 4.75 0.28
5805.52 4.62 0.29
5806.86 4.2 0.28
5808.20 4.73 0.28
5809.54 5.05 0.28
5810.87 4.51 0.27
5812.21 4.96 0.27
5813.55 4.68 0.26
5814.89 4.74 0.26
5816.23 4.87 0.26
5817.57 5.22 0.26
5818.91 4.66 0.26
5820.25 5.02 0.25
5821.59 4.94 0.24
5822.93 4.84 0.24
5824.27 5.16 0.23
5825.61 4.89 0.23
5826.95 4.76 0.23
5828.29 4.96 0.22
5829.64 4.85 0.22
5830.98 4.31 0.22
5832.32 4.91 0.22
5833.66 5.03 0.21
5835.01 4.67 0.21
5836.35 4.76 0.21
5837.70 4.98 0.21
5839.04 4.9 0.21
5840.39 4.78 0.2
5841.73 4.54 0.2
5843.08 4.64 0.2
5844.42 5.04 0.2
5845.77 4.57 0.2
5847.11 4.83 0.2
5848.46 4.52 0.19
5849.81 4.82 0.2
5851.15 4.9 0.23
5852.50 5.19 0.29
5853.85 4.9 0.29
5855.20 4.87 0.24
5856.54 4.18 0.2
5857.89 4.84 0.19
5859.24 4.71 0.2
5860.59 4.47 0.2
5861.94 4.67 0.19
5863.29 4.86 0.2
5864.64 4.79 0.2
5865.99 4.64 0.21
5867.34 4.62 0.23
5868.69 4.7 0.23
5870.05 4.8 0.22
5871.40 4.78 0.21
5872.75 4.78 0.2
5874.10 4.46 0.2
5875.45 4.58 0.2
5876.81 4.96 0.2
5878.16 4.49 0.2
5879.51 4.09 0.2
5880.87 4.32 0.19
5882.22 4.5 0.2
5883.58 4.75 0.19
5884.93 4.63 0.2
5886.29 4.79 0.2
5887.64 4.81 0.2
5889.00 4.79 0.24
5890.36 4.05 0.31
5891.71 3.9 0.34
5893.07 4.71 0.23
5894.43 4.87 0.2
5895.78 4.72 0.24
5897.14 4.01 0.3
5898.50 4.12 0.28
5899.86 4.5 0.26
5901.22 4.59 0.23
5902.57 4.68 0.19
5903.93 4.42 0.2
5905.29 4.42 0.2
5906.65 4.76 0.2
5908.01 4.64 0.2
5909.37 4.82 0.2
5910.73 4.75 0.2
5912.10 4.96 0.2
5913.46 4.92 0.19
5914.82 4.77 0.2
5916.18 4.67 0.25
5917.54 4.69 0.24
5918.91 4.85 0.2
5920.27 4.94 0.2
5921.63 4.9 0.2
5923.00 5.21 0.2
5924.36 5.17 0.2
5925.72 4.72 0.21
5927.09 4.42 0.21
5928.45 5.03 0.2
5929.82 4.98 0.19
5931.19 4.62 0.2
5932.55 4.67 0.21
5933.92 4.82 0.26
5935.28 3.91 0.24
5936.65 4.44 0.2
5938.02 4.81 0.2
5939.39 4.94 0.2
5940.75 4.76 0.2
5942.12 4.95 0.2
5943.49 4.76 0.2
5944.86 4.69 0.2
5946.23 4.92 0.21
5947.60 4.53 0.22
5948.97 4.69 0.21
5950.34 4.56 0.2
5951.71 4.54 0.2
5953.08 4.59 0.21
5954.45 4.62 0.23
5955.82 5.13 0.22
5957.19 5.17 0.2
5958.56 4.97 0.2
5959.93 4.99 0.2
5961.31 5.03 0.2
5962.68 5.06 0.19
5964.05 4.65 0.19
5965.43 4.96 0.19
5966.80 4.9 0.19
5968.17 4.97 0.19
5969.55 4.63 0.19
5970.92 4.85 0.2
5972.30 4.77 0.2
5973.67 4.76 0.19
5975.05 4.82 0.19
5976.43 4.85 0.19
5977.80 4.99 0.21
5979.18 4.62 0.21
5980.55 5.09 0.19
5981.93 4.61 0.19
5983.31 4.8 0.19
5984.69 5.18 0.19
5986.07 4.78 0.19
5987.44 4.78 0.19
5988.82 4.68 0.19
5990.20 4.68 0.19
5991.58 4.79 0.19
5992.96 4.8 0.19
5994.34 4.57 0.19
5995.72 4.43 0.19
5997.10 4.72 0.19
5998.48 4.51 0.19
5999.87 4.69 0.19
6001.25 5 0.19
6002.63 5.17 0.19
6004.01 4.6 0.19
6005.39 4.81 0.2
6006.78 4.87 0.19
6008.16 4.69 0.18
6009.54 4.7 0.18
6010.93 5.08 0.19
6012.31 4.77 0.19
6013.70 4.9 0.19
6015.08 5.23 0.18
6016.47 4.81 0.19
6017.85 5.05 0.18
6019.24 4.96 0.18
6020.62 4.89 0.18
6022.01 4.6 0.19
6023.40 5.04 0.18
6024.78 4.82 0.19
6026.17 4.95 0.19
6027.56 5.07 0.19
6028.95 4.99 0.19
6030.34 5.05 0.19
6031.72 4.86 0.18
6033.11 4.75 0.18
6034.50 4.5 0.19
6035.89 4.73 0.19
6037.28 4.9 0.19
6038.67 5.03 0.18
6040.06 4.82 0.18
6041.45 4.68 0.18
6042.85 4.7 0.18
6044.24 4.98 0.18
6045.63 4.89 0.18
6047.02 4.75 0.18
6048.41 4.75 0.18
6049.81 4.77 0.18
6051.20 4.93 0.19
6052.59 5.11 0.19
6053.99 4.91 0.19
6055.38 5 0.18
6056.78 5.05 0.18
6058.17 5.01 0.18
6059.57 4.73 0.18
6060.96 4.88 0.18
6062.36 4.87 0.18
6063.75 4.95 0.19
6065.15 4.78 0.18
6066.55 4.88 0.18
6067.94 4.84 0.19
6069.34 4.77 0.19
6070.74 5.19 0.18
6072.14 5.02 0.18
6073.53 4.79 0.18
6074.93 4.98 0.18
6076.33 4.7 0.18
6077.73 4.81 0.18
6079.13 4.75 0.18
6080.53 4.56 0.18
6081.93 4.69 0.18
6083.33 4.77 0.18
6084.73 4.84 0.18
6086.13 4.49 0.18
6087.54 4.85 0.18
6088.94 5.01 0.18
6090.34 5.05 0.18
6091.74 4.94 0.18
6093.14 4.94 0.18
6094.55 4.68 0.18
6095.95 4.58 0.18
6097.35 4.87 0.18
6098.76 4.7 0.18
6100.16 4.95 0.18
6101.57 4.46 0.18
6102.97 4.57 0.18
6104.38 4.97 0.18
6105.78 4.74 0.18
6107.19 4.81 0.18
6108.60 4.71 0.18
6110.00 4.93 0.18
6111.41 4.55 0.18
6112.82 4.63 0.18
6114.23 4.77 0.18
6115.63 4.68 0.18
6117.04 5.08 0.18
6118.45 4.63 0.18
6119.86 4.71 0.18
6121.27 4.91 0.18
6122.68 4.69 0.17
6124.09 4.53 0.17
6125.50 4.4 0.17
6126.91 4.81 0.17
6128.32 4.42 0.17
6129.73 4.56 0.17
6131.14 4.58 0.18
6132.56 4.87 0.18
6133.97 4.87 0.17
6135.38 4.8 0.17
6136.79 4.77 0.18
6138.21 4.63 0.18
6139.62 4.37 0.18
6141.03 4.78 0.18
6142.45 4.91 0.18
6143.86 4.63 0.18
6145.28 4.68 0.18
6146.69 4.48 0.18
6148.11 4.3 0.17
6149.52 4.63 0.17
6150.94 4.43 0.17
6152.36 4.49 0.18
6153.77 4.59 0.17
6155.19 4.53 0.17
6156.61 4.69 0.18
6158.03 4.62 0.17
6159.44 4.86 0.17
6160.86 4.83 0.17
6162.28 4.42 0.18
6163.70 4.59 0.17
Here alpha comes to 0.063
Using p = 0.180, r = 0.264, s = 0.201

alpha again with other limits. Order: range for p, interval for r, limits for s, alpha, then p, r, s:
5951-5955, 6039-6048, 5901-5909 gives -0.033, 0.213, 0.180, 0.202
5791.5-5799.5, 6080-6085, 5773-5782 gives -0.053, 0.220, 0.180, 0.233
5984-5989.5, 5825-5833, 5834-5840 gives 0.014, 0.190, 0.223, 0.209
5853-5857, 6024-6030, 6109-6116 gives -0.058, 0.248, 0.190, 0.180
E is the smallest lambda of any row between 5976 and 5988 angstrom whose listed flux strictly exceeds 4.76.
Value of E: 5976.43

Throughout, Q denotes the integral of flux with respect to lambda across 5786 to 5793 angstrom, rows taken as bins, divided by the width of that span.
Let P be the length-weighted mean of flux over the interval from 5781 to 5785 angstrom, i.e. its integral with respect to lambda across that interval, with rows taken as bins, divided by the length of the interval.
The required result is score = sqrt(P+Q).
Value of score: 3.14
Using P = 4.9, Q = 4.96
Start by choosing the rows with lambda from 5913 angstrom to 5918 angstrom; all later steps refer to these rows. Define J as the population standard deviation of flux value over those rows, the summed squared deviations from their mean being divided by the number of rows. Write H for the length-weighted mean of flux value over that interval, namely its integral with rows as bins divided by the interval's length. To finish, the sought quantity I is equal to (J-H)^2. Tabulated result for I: 21.8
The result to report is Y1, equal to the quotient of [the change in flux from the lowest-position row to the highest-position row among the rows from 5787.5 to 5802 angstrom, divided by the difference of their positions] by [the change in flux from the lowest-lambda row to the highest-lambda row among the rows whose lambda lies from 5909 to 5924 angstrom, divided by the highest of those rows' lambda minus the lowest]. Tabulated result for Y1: -1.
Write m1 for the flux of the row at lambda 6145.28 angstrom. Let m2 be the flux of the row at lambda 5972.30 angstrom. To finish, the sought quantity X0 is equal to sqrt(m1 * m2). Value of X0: 4.72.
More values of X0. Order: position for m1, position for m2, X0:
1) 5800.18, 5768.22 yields 4.65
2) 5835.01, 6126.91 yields 4.74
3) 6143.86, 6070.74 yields 4.90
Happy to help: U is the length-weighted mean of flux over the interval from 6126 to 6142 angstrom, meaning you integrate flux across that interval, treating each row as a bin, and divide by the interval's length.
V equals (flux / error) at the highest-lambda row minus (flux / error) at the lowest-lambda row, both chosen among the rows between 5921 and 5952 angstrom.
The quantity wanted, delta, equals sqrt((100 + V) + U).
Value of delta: 10.1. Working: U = 4.68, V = -1.8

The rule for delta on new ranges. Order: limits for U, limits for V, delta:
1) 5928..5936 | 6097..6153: 10.1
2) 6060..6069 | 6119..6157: 10.2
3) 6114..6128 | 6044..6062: 10.2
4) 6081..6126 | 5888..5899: 10.0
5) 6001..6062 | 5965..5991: 10.2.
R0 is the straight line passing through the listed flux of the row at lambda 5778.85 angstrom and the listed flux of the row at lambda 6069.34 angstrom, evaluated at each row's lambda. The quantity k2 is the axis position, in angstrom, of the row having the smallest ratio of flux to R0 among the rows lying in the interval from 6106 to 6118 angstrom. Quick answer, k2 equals 6111.41 angstrom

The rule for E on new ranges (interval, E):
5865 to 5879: 5870.05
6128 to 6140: 6132.56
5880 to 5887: 5886.29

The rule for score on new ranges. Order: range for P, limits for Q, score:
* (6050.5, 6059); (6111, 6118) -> 3.12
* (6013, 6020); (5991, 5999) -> 3.10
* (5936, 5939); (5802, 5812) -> 3.05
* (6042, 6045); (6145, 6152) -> 3.05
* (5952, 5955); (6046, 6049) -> 3.06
